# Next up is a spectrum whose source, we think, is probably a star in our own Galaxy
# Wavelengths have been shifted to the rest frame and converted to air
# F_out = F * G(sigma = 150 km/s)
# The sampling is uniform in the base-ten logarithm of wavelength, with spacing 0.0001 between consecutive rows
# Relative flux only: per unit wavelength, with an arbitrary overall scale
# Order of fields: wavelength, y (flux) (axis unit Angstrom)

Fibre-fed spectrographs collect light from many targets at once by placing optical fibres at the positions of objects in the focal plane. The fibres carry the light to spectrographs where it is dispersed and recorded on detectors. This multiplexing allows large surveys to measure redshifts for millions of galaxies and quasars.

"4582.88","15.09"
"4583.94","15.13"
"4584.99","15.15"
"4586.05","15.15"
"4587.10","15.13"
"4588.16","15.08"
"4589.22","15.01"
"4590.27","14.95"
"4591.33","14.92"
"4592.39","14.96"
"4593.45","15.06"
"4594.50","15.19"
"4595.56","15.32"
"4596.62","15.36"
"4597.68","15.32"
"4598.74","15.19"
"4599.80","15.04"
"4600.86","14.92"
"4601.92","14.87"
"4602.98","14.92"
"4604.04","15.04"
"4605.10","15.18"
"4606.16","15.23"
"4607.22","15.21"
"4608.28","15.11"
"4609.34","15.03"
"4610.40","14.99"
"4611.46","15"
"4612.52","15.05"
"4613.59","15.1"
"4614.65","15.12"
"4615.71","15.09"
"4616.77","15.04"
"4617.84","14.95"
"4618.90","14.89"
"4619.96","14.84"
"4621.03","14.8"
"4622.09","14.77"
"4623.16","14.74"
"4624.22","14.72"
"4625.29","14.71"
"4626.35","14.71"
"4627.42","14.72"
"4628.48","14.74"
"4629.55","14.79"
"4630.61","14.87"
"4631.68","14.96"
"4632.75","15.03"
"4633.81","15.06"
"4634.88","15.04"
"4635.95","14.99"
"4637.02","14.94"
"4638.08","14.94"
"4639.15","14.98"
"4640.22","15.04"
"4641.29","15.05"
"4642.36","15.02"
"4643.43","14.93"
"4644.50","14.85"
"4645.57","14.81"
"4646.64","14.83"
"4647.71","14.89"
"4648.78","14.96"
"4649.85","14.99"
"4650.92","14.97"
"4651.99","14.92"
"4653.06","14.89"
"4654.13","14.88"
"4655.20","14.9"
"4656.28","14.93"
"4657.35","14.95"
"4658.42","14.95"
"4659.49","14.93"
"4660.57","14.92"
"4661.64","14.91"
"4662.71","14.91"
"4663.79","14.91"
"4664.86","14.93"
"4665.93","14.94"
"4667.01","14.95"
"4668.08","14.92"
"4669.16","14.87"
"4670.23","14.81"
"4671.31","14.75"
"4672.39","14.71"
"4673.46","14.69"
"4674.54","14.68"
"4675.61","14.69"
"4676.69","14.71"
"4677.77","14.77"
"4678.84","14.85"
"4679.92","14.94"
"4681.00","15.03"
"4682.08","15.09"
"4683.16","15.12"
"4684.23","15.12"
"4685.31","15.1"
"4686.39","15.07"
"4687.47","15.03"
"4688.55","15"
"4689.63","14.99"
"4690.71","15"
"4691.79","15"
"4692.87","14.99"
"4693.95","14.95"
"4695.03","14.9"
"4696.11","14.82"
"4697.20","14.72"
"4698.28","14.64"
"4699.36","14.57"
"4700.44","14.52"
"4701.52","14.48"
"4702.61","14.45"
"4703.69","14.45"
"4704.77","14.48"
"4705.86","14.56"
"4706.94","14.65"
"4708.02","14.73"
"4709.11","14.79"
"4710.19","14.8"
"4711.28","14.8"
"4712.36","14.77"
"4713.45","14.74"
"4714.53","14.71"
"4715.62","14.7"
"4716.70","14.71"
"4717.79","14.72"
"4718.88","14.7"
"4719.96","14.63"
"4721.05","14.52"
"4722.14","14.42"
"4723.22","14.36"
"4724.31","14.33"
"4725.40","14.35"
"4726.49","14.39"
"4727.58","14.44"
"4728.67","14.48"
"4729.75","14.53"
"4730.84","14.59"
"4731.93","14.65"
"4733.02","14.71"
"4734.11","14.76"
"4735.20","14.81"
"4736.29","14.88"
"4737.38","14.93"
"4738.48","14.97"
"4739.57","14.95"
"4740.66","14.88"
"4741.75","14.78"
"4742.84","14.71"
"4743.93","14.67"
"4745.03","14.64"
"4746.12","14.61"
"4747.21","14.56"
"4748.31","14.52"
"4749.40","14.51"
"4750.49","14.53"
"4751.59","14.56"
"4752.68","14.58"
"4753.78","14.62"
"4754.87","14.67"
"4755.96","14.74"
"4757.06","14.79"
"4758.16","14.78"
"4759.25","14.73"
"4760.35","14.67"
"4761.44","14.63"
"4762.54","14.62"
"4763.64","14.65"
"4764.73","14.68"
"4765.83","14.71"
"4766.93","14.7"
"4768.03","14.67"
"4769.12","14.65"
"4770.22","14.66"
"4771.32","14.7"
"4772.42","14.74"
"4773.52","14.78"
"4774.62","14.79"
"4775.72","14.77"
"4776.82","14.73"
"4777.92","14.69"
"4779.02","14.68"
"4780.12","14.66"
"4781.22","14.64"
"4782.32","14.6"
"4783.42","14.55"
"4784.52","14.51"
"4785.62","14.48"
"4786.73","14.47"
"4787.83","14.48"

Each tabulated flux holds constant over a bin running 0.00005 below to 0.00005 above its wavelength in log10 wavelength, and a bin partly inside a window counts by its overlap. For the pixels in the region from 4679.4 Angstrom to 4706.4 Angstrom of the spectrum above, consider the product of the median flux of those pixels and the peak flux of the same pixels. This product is 226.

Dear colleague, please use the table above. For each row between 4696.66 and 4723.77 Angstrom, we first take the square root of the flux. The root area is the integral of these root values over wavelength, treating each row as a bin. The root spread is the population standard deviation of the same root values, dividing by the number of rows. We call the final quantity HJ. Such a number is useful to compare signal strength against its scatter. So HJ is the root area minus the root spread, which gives 103.7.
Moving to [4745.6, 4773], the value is 104.9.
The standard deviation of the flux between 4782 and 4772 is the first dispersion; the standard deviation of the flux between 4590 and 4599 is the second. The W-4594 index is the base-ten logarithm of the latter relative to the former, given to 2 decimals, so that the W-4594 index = 0.50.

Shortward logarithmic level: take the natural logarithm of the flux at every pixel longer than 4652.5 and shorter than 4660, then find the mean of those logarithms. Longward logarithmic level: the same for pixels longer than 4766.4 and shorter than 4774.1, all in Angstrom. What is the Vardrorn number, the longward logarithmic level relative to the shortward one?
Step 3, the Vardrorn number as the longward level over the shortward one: 0.99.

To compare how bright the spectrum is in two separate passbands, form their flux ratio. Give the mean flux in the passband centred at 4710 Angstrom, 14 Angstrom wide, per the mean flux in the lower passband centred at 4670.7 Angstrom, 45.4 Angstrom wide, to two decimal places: 0.98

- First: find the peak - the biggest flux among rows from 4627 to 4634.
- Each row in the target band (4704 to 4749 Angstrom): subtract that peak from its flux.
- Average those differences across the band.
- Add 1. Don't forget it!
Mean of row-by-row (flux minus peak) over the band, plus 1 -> 0.60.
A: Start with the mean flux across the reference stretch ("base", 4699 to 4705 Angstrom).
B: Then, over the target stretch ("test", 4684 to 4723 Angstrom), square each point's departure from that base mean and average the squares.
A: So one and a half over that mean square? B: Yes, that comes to 14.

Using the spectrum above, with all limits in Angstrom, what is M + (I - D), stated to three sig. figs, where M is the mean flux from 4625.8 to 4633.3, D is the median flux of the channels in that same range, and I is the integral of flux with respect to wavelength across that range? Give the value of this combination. 111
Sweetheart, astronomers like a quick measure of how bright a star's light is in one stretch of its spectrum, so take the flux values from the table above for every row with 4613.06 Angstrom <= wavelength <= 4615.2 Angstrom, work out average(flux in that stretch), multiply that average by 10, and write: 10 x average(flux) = 151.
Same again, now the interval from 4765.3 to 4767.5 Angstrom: 147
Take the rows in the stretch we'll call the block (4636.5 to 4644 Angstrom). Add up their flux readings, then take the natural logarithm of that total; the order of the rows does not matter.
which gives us 4.65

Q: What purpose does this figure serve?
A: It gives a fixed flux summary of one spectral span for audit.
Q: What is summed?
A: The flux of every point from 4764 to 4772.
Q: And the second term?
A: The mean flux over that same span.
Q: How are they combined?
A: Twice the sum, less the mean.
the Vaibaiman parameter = 191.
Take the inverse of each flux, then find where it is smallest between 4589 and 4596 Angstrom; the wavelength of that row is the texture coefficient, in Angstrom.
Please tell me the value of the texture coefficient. 4595.56 Angstrom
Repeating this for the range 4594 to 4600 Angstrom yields 4596.62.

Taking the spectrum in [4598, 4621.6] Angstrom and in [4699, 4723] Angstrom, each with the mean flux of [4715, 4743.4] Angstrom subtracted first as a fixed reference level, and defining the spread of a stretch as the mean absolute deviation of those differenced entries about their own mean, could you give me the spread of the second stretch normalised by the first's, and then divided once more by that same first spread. 12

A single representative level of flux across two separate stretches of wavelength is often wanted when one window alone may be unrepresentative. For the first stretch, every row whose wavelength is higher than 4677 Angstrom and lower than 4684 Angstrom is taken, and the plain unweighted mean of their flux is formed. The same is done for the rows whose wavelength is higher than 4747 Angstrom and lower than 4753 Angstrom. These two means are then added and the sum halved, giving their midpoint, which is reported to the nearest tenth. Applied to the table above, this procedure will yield 14.8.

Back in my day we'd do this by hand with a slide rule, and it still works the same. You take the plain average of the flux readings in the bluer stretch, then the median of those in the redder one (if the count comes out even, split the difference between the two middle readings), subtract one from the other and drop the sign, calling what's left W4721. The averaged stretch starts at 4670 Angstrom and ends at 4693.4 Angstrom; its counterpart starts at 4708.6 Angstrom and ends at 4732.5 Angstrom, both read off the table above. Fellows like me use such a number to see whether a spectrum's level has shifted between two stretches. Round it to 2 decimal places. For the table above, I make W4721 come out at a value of 0.28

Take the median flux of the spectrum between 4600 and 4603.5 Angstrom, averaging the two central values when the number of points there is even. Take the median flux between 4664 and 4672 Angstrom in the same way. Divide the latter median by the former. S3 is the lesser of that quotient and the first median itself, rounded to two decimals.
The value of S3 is 1.00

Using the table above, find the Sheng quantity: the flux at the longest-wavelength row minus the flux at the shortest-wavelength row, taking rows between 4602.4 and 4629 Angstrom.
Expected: -0.18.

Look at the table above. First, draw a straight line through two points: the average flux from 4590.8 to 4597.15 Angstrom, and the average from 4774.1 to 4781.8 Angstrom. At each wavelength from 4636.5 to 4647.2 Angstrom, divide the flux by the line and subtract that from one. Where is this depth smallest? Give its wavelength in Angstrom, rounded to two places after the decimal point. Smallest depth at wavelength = 4641.29 Angstrom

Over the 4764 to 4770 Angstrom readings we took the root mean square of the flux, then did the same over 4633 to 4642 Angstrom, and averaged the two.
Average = 14.8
